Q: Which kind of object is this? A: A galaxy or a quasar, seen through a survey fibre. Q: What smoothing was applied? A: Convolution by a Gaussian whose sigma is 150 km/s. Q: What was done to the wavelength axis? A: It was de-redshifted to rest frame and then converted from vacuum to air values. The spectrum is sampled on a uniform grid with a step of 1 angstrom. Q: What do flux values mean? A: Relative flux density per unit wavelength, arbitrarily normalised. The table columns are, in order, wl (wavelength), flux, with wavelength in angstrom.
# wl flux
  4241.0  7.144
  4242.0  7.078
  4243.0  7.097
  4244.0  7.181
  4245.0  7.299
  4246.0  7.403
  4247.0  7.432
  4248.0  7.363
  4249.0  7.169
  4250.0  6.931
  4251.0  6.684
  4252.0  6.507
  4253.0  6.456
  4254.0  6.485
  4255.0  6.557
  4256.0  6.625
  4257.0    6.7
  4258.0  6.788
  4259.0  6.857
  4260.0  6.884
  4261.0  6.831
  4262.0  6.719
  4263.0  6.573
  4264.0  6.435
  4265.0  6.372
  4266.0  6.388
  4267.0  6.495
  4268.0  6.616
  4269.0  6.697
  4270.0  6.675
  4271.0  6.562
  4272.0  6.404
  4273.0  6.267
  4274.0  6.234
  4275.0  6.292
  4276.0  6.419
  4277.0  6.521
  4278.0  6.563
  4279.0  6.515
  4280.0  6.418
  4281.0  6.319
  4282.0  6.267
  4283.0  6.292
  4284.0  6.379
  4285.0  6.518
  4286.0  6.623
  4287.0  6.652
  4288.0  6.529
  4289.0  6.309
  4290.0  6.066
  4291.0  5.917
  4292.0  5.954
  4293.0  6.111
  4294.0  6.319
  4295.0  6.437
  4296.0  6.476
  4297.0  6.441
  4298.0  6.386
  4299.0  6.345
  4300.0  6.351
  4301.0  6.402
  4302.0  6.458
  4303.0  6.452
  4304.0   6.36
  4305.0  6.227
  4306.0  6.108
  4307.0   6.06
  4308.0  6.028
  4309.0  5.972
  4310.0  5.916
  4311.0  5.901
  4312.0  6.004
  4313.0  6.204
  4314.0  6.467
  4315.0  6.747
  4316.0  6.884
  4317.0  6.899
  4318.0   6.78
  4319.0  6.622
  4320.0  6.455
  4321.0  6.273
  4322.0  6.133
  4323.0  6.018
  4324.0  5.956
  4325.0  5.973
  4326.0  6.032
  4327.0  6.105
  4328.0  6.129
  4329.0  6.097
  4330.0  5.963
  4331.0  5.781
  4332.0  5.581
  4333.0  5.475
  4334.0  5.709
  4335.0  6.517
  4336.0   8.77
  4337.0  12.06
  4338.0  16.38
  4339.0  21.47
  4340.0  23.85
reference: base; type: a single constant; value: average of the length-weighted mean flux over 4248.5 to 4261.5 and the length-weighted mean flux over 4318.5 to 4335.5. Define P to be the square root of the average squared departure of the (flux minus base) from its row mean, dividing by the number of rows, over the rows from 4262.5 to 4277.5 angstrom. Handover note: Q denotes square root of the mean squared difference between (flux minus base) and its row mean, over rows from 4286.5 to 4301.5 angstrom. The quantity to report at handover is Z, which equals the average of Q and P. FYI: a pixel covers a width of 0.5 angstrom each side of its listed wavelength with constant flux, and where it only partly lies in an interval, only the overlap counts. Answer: 0.17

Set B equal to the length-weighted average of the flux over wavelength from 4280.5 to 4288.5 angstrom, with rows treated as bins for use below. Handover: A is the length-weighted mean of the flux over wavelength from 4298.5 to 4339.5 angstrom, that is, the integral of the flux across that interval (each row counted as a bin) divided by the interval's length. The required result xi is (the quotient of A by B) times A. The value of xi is 7.7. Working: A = 7.03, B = 6.45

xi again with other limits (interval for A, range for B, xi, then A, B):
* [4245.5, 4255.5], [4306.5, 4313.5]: 7.9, 6.90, 6.01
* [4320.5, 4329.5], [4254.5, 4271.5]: 5.6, 6.08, 6.63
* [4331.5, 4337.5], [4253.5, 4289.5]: 8.3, 7.35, 6.52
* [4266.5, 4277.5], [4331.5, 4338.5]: 4.8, 6.47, 8.64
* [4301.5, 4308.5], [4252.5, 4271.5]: 5.9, 6.24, 6.62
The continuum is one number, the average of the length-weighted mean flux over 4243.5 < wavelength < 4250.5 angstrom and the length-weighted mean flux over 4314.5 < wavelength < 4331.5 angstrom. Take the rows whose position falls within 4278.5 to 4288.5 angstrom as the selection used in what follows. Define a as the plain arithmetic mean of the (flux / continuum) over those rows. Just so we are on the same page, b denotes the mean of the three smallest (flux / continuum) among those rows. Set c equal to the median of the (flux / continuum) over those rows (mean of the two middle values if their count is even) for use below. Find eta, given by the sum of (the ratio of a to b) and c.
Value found 1.98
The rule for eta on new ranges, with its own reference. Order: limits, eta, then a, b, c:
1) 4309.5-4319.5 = 2.05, 0.952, 0.88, 0.97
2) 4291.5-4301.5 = 1.97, 0.934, 0.91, 0.94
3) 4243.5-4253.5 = 2.14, 1.040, 0.97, 1.06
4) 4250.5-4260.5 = 2.01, 0.983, 0.96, 0.98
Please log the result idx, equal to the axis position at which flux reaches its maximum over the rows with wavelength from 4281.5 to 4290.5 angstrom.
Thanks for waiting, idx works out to 4287.0 angstrom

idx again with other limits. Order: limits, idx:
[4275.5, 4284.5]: 4278.0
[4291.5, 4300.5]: 4296.0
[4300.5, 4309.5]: 4302.0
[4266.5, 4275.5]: 4269.0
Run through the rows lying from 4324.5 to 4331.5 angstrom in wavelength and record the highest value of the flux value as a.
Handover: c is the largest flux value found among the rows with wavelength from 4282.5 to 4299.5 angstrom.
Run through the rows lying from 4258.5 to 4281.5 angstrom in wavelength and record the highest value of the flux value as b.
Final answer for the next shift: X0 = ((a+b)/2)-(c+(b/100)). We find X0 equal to -0.21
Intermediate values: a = 6.129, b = 6.884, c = 6.652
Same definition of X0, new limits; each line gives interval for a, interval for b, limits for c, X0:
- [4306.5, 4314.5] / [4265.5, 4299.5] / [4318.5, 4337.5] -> -5.54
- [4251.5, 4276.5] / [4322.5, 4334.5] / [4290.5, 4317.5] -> -0.45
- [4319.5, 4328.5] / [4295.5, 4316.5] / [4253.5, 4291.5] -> -0.28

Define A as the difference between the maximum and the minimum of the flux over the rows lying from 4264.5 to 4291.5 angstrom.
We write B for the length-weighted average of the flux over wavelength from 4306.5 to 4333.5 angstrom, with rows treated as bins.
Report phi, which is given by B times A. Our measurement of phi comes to 4.8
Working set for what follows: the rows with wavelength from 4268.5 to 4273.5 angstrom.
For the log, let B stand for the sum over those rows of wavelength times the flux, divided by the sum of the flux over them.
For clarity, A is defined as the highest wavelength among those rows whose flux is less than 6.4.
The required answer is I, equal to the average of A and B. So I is 4272.0 angstrom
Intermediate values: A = 4273.0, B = 4271.0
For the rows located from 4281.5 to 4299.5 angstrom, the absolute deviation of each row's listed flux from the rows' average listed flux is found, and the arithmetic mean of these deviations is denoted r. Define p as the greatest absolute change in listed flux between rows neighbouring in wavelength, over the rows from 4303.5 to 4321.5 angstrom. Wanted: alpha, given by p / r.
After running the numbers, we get 1.7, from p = 0.28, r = 0.160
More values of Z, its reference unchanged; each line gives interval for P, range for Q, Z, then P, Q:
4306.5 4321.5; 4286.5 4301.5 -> 0.28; 0.36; 0.204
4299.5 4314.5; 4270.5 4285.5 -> 0.16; 0.20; 0.112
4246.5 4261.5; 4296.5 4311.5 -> 0.25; 0.29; 0.200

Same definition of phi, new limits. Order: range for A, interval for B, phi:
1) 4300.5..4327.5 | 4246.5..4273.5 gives 6.7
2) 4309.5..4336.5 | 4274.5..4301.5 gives 21.0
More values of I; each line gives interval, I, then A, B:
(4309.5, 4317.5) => 4313.3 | 4313.0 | 4313.6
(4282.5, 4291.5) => 4289.0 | 4291.0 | 4286.9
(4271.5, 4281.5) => 4278.8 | 4281.0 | 4276.5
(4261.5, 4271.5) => 4266.3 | 4266.0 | 4266.5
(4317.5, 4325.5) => 4323.2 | 4325.0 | 4321.4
